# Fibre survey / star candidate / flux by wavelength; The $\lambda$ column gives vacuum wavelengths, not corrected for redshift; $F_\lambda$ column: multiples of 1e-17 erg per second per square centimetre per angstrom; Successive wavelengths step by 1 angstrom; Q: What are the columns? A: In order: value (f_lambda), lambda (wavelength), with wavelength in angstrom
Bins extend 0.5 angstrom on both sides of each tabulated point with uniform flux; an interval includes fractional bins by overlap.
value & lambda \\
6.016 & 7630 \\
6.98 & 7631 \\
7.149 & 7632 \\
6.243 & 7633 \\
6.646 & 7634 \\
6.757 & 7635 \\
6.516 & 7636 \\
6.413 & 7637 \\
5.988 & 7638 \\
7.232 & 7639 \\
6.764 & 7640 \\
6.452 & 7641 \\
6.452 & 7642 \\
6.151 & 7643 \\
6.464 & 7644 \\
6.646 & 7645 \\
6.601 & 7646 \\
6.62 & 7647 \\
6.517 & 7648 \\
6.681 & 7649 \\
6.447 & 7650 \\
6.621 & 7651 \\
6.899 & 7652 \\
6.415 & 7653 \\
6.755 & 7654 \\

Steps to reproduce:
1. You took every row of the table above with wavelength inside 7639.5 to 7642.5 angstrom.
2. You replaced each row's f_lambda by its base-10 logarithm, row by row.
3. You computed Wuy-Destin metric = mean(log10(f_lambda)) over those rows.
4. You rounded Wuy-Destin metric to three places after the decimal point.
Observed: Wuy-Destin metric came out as 0.817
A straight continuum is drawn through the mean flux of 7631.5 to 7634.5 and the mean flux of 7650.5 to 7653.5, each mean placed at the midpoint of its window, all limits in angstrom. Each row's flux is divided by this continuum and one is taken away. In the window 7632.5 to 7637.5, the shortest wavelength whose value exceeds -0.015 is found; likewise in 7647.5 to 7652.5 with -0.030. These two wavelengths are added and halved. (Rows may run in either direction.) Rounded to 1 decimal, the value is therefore 7641.0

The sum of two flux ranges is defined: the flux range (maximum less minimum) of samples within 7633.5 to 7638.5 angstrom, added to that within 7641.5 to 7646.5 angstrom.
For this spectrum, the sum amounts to 1.26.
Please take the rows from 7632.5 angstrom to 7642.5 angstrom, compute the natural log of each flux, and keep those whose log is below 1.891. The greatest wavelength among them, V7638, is 7642 angstrom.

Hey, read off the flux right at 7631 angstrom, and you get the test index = 6.98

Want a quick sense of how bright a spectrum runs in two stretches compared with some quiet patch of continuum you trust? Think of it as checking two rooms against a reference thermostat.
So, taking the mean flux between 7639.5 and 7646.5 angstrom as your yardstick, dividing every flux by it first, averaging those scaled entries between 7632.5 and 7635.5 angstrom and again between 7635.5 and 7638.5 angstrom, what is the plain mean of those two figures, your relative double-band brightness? 0.99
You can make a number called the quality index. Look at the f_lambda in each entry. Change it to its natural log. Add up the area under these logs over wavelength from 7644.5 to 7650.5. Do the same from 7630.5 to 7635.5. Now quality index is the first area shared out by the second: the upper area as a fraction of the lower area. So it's 1.2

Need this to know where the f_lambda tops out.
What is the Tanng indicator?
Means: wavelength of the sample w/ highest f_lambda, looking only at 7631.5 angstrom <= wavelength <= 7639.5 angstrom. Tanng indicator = 7639 angstrom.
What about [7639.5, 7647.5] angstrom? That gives 7640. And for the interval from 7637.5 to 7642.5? 7639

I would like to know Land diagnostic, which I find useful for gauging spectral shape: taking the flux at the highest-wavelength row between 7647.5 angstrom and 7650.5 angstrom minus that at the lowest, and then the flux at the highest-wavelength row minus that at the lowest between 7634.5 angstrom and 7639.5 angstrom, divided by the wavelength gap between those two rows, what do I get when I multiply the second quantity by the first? -0.008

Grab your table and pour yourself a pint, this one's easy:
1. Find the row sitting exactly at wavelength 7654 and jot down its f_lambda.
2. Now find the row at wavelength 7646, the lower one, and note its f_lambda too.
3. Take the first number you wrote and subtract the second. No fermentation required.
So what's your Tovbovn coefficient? 0.15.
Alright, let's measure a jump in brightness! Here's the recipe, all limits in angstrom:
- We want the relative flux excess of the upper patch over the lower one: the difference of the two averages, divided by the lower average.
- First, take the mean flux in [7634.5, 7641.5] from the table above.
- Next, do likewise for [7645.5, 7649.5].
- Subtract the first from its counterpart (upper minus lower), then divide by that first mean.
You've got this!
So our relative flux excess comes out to 0.002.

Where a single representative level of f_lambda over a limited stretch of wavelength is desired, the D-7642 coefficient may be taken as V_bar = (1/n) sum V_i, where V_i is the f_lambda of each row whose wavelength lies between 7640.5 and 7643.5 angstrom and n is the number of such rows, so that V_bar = 6.35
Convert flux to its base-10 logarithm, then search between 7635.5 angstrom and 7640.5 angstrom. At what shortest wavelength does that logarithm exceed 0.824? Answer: 7639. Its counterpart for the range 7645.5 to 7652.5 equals 7649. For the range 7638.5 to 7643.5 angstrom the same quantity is 7639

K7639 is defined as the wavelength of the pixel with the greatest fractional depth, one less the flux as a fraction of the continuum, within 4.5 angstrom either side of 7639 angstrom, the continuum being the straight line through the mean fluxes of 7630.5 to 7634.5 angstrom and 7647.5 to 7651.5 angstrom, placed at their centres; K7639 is 7638 angstrom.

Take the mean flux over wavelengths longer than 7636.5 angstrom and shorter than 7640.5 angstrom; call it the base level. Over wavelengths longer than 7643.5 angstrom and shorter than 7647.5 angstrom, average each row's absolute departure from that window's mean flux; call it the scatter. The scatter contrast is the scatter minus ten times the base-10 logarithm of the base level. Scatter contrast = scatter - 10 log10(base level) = -8.14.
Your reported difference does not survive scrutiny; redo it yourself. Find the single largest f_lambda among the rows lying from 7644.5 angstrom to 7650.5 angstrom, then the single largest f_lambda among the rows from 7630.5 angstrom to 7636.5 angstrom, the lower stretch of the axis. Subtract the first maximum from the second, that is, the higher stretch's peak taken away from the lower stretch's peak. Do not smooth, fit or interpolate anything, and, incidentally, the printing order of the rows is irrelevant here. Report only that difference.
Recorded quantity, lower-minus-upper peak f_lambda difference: 0.5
